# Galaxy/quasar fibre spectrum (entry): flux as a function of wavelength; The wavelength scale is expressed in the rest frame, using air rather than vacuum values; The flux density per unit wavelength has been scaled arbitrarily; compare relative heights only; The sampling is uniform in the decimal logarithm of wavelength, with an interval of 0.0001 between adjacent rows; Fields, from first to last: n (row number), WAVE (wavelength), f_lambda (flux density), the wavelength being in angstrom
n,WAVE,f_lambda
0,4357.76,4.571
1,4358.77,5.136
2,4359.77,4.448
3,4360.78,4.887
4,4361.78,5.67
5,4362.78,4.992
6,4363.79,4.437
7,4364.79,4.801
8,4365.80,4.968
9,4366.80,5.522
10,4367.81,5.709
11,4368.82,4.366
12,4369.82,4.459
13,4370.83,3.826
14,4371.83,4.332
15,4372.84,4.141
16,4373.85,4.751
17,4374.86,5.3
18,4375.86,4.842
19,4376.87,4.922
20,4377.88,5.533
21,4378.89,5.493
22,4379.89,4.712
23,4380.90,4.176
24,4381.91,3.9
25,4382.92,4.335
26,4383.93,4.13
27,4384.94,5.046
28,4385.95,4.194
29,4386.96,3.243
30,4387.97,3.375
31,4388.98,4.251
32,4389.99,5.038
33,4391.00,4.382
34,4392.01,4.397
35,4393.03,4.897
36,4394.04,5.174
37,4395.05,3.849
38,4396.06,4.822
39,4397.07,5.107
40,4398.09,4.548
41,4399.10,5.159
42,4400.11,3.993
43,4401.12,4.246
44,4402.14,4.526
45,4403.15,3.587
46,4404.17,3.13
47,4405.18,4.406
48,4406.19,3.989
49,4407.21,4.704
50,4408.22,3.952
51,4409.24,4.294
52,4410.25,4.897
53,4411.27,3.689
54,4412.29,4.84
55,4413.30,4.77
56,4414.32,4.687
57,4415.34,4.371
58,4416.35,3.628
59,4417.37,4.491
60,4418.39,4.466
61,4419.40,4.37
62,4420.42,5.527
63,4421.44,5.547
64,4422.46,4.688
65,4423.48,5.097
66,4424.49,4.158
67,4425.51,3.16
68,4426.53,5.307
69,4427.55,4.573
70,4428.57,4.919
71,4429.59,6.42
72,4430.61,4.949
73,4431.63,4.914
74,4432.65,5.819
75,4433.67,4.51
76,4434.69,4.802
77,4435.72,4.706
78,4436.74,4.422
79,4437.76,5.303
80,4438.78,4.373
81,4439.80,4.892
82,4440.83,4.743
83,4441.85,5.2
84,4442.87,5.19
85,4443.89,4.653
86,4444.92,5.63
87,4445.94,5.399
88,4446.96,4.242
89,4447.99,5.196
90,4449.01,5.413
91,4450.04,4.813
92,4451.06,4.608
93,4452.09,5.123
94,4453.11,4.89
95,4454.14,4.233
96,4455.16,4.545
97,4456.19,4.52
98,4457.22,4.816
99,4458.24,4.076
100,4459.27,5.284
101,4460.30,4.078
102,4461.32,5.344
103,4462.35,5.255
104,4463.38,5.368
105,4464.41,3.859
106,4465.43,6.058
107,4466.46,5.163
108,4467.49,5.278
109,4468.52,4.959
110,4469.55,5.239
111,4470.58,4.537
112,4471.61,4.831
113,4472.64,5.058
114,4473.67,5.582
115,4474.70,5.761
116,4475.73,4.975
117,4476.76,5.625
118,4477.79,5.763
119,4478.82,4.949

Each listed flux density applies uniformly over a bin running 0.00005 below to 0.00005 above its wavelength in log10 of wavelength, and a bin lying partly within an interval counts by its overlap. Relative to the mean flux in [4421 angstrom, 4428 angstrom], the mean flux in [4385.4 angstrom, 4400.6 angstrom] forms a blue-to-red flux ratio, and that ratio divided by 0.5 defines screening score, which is 1.91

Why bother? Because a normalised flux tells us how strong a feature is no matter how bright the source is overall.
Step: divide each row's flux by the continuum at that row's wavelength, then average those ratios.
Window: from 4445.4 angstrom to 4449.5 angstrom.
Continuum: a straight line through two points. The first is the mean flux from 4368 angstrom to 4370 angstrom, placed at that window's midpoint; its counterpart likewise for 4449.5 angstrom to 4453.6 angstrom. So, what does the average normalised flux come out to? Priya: 1.05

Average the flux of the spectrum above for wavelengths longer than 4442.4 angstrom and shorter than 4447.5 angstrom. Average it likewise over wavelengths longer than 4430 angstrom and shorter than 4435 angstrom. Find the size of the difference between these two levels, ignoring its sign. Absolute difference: 0.02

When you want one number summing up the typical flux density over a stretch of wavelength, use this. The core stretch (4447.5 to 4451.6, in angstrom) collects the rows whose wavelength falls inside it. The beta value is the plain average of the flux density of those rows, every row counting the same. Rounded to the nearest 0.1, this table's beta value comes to 5.0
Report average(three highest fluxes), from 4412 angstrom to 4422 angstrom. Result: 5.30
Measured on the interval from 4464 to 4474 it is 5.64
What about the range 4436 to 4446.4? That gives 5.44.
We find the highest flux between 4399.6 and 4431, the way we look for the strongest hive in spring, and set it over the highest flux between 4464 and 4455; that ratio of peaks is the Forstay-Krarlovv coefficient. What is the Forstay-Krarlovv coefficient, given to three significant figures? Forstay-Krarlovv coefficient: 1.20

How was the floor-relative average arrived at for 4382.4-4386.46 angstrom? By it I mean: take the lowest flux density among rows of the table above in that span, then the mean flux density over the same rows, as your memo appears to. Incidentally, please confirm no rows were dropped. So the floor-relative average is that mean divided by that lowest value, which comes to 1.07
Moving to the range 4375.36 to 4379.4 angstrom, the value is 1.07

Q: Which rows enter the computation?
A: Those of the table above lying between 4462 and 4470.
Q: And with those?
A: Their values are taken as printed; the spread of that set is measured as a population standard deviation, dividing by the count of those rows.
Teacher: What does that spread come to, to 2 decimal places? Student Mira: 0.57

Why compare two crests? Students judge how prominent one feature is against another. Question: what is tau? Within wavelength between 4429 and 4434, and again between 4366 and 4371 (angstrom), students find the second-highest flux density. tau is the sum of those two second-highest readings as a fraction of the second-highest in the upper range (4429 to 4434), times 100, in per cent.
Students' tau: 195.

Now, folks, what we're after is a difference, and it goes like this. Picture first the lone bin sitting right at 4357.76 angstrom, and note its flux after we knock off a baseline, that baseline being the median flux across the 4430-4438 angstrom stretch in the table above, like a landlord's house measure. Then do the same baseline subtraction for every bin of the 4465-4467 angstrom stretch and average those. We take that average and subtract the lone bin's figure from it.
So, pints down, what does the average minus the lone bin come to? 1.0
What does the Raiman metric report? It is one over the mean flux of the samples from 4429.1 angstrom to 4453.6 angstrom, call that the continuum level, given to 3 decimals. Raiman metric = 0.200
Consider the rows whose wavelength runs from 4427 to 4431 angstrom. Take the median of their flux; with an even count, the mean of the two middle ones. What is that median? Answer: 4.9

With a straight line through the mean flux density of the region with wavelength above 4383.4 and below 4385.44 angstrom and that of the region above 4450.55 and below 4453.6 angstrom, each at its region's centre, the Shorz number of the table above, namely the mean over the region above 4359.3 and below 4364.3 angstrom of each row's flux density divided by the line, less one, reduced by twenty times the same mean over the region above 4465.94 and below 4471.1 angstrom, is -0.3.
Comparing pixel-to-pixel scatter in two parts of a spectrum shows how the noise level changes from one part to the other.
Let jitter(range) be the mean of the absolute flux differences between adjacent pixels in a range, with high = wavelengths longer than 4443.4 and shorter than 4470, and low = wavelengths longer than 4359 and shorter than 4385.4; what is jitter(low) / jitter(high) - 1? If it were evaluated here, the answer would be -0.27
